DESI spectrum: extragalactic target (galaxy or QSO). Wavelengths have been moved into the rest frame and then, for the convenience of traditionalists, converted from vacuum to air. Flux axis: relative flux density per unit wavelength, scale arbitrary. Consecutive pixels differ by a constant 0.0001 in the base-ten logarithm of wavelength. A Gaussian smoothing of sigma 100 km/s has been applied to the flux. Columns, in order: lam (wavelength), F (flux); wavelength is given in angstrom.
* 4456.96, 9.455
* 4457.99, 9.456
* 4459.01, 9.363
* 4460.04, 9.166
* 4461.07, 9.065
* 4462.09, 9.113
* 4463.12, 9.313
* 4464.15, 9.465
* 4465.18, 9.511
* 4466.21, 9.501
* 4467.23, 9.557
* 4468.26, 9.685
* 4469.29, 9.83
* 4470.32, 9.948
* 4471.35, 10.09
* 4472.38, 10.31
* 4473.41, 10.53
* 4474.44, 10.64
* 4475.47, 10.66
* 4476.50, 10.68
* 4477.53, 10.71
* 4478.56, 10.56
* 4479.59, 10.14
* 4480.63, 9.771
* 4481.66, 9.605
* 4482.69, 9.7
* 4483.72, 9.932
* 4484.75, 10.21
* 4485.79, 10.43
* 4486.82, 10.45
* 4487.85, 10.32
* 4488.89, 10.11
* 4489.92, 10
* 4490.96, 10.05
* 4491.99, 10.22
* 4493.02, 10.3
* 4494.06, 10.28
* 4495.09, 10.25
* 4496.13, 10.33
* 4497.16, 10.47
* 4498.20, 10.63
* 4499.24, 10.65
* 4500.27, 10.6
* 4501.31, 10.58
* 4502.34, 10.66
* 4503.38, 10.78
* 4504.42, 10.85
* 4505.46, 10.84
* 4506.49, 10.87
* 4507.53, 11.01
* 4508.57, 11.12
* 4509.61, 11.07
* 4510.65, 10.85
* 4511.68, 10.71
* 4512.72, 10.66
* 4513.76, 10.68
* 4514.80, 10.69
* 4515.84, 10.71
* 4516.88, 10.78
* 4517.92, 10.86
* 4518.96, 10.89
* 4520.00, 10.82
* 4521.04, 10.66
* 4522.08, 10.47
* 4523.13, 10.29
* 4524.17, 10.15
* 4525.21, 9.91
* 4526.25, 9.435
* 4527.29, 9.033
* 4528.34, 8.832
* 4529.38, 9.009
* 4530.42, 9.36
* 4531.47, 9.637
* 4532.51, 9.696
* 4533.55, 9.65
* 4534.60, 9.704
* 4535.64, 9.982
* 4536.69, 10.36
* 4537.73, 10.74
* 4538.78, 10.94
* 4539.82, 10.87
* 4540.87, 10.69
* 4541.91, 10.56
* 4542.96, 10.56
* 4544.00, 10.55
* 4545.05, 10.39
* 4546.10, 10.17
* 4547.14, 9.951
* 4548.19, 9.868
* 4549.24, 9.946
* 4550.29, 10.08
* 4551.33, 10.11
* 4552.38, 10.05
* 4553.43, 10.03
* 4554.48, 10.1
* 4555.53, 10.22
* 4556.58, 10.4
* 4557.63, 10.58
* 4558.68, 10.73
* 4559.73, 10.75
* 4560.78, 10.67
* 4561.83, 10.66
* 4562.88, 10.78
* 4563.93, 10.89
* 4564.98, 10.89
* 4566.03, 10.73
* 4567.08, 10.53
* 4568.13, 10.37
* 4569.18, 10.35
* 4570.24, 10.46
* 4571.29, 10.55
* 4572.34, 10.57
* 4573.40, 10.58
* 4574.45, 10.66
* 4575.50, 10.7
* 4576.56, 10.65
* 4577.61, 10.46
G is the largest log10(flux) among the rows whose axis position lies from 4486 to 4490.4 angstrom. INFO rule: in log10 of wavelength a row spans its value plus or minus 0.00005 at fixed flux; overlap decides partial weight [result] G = 1.02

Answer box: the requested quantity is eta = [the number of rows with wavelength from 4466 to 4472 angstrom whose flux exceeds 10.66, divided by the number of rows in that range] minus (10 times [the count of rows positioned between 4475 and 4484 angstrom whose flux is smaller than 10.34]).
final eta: -50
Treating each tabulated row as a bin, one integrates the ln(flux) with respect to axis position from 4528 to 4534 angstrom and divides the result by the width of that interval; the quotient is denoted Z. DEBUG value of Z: 2.24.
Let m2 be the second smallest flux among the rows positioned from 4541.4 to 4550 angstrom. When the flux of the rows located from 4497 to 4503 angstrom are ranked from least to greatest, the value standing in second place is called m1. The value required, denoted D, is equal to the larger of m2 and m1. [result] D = 10.6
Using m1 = 10.58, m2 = 9.946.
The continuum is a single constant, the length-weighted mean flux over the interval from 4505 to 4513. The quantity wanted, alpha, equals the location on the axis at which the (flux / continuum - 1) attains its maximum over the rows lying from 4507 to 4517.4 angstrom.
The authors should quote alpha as 4508.57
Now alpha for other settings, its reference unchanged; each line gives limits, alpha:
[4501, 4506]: 4504.42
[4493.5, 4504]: 4503.38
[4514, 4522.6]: 4518.96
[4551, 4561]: 4559.73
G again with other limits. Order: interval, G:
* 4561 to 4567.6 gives 1.04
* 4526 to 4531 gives 0.97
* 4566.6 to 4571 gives 1.02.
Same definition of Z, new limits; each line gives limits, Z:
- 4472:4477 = 2.36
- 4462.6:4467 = 2.25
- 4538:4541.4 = 2.38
